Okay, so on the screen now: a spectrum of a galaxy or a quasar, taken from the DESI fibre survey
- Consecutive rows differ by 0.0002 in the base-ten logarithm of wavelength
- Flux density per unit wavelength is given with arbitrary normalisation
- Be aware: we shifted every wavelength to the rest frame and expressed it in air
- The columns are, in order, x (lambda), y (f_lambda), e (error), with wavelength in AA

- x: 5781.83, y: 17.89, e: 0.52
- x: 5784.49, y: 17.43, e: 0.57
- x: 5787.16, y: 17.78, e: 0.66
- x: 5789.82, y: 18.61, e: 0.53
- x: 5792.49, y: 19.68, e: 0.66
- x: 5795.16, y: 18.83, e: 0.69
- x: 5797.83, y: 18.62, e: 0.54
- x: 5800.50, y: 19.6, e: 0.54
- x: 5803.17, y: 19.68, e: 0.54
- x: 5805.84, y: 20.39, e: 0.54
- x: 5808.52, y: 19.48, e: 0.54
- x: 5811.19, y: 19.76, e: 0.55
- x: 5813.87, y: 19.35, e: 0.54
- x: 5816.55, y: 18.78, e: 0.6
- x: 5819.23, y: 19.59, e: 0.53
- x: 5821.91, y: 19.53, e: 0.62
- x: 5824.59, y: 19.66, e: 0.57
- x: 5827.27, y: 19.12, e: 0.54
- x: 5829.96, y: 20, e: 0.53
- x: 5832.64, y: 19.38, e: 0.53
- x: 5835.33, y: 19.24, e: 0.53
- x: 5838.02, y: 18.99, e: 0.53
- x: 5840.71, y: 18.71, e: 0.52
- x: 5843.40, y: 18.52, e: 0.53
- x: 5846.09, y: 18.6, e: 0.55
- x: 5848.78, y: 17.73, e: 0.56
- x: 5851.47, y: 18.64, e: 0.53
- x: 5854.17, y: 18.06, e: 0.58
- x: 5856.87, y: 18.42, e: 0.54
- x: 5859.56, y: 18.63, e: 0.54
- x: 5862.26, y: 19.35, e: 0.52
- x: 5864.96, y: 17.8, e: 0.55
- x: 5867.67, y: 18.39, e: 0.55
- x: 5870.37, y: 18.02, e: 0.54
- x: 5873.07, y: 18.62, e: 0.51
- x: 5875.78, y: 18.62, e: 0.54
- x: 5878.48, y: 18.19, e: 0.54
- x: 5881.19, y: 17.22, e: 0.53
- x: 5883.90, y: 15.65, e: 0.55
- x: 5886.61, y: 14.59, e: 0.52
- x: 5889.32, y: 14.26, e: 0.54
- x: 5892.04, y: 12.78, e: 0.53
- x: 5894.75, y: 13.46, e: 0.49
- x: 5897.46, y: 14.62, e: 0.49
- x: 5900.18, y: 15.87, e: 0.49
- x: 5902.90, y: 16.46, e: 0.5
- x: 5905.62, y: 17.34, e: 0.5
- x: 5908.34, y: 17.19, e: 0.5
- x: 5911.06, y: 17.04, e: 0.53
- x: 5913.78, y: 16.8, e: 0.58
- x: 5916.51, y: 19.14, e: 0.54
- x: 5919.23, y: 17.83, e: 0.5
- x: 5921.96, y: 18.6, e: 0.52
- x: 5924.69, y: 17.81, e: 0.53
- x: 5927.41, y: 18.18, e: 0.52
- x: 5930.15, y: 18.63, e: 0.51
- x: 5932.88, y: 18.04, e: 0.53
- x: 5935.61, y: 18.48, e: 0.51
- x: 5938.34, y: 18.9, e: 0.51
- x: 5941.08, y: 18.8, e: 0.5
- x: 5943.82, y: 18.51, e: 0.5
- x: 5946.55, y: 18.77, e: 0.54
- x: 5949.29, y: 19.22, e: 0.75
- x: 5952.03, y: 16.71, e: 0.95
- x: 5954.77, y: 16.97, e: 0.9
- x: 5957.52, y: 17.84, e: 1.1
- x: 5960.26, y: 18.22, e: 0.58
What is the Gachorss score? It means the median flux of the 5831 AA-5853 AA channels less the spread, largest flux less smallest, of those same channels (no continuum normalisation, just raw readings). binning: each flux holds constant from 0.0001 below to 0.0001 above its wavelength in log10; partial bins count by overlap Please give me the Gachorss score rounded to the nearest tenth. 17.0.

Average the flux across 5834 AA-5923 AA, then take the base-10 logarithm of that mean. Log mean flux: 1.24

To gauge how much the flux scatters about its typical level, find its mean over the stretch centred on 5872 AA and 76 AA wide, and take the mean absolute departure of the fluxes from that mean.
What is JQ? 1.5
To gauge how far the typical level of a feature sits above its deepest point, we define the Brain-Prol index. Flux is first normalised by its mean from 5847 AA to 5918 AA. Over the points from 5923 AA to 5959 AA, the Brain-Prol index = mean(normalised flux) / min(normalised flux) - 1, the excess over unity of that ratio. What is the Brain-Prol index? 0.09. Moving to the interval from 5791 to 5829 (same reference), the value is 0.04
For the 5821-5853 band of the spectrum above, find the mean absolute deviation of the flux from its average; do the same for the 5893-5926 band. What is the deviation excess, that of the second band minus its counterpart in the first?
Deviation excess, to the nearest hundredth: 0.69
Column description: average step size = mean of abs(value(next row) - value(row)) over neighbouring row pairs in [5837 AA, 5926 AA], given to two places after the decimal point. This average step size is 0.73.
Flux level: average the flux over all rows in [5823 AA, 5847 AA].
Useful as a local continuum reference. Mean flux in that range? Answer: 19.1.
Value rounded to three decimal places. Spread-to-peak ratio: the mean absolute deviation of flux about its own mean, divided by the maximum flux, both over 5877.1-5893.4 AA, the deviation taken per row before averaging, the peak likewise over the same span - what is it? 0.086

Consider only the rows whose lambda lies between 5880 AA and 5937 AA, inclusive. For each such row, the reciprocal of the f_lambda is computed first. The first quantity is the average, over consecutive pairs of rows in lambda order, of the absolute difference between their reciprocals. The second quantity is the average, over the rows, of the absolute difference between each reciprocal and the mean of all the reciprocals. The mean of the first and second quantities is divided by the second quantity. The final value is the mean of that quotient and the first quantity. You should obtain 0.39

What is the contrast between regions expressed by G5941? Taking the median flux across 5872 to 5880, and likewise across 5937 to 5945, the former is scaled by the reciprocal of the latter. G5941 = 0.99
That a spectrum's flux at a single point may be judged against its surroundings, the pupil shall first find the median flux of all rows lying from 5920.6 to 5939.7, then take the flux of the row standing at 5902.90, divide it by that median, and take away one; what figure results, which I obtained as -0.11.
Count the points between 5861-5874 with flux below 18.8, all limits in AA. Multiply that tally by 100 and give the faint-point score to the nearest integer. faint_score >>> 400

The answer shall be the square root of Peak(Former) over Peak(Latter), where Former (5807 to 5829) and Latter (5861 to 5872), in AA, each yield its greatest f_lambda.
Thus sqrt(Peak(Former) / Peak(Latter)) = 1.01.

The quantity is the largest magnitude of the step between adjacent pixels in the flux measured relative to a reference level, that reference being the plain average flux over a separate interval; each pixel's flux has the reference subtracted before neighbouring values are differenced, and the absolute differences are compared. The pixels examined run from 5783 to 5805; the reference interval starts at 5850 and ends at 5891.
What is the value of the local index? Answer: 1.1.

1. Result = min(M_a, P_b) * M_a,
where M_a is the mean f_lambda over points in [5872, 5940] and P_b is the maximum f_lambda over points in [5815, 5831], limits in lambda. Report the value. 288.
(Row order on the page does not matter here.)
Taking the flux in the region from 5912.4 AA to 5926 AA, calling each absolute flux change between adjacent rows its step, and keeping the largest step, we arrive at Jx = 2.34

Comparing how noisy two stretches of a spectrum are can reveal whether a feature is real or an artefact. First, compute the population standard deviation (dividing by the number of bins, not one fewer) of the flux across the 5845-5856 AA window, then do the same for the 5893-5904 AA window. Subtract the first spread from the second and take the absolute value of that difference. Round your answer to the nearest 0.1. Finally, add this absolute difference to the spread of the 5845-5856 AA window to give 1.2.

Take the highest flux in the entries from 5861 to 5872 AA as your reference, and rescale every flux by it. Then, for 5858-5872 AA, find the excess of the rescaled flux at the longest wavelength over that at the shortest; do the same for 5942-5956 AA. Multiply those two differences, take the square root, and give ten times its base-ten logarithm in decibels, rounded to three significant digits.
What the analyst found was -13.0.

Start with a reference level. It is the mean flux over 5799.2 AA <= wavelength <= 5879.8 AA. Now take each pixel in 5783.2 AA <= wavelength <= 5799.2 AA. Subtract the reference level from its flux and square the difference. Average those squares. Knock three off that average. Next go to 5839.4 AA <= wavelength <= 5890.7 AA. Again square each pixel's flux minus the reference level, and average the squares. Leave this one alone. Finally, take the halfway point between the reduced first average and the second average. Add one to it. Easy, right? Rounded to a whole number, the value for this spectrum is 2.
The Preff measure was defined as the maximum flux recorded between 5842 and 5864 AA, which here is 19.35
